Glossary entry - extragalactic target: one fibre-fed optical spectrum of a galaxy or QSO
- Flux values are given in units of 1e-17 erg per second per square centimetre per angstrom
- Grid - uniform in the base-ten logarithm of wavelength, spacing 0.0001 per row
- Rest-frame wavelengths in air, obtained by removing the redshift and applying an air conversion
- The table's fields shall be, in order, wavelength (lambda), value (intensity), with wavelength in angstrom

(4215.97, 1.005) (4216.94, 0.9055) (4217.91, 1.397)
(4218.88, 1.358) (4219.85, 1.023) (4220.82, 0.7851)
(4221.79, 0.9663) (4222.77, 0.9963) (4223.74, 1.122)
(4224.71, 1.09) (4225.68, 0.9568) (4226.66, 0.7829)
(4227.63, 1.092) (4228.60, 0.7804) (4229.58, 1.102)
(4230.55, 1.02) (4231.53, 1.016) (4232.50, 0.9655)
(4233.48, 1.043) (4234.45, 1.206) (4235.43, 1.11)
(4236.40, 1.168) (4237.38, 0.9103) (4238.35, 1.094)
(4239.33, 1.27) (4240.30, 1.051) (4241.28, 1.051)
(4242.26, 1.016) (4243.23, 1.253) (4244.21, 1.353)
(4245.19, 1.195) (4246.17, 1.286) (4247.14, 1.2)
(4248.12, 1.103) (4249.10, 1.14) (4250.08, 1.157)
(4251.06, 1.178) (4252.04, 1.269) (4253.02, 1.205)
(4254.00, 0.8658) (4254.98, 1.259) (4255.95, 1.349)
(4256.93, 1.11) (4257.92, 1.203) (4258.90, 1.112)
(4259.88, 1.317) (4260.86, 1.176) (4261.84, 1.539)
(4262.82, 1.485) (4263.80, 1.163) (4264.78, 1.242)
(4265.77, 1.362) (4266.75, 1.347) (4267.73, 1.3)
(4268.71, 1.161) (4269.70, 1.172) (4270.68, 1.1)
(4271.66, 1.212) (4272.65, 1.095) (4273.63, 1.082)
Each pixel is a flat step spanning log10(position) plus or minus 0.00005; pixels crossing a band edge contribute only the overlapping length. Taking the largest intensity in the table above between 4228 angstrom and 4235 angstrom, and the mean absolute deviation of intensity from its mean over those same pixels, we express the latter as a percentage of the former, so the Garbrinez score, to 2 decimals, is 6.99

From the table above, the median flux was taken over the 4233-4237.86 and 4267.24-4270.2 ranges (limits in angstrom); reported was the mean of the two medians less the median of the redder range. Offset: -0.031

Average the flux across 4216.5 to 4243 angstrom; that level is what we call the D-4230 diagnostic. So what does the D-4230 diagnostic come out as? 1.05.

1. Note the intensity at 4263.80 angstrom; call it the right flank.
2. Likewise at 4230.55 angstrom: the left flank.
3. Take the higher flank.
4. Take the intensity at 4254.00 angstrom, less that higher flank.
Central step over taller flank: -0.30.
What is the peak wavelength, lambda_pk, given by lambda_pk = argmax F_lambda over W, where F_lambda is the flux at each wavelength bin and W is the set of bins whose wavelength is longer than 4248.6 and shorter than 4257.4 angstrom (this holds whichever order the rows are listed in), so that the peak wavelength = 4255.95 angstrom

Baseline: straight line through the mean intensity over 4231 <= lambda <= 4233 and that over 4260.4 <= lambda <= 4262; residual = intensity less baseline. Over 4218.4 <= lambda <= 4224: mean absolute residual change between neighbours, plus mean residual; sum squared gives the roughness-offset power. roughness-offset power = 0.13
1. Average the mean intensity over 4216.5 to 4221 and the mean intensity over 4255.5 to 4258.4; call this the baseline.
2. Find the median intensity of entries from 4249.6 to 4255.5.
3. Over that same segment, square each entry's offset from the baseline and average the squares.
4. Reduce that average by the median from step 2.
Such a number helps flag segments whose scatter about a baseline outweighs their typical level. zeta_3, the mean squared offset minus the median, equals -1.17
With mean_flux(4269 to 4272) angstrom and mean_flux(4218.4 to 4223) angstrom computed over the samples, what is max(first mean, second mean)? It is 1.16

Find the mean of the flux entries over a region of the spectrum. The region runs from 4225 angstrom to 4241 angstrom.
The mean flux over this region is 1.04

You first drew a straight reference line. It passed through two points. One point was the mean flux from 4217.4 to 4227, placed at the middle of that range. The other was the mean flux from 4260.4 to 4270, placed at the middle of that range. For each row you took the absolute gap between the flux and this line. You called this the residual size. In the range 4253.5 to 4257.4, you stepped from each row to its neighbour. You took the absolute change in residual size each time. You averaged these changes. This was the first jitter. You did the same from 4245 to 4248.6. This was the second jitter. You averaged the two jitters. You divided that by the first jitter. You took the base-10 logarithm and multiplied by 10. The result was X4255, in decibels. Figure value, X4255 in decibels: -1.04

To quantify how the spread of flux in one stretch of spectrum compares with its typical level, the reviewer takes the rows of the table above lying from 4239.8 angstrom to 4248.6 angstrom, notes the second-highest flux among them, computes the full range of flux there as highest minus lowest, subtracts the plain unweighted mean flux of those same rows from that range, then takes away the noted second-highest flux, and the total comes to -2.12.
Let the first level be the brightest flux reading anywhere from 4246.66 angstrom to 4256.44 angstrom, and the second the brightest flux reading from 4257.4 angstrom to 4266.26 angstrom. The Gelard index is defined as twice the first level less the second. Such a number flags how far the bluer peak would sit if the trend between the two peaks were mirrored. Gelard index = 1.16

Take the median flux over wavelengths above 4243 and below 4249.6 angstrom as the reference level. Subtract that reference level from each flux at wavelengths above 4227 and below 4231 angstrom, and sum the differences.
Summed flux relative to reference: -0.81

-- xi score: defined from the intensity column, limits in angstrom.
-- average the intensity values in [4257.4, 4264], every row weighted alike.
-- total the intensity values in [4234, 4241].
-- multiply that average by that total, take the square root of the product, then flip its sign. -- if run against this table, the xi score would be -3.17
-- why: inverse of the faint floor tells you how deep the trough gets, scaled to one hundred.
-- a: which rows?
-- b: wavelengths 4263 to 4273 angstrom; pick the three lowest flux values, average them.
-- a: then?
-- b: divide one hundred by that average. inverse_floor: 89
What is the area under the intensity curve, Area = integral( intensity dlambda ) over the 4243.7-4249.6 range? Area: 7.1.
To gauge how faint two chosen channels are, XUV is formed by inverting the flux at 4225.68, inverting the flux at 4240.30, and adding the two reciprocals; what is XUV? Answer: 2.0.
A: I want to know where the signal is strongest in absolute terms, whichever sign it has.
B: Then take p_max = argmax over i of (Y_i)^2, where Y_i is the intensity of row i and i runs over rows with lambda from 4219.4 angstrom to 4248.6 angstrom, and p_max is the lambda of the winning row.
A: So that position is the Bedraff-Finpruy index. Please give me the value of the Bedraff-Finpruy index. 4244.21 angstrom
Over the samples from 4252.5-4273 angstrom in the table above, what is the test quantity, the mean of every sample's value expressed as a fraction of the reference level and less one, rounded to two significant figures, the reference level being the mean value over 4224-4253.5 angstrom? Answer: 0.11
